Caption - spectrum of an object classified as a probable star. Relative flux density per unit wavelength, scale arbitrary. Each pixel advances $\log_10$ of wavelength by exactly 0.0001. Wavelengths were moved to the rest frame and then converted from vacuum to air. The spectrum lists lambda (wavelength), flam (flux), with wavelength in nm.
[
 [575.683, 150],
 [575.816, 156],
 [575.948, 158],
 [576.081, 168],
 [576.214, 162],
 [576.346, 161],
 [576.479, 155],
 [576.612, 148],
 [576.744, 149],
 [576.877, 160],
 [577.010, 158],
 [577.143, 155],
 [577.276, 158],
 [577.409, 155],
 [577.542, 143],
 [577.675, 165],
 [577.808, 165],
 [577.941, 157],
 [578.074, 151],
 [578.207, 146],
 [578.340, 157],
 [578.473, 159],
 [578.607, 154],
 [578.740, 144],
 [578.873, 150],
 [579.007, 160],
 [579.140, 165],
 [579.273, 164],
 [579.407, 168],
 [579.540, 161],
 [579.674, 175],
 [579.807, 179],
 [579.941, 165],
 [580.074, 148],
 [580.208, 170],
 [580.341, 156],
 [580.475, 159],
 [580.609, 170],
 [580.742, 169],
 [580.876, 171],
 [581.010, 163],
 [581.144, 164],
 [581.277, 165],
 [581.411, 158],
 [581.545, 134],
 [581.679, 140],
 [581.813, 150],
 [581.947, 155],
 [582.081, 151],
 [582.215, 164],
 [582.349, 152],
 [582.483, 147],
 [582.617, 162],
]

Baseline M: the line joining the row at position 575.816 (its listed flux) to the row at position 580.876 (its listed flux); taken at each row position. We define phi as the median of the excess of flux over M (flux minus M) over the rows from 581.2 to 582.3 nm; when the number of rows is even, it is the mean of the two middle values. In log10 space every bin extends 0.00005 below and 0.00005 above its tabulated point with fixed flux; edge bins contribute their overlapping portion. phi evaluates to -21.4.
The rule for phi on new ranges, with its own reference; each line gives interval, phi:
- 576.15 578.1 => -3.0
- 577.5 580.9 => -5.1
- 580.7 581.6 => -7.8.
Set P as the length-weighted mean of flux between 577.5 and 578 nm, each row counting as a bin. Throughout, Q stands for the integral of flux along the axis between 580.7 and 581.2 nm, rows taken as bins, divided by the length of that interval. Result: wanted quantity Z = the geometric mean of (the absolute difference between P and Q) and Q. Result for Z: 37.0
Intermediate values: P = 158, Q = 166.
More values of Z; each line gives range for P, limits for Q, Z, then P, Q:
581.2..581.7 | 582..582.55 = 21.7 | 151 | 154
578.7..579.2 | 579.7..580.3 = 42.3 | 155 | 166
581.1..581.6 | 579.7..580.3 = 41.6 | 156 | 166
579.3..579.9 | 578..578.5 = 50.8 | 170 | 153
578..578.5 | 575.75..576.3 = 36.3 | 153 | 161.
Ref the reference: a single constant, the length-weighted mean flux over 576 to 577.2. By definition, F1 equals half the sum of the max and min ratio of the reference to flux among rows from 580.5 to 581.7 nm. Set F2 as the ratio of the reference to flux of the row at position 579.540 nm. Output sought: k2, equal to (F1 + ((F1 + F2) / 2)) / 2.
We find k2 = 1.03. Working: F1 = 1.047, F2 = 0.98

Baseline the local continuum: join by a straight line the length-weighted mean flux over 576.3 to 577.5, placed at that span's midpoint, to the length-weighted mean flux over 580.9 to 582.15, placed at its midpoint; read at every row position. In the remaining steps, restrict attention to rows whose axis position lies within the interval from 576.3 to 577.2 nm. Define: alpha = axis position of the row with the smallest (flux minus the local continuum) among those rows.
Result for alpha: 576.612 nm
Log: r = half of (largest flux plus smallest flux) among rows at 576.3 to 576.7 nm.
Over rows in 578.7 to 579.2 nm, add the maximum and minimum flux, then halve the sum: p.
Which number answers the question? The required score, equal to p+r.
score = 309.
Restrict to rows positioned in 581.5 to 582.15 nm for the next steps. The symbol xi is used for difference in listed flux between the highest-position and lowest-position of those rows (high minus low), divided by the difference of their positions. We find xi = 32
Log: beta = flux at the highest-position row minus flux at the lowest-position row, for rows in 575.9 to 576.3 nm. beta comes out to 4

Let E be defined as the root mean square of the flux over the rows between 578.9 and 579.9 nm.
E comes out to 168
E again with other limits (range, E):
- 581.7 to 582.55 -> 153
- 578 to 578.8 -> 152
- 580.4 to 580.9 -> 167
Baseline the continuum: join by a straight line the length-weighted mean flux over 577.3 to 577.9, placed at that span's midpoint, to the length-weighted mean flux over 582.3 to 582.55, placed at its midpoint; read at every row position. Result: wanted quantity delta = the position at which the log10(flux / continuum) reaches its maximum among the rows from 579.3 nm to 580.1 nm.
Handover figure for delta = 579.807 nm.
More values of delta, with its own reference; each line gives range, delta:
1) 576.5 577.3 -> 576.877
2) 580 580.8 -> 580.609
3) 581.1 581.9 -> 581.277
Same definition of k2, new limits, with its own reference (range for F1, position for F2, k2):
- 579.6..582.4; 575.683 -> 1.03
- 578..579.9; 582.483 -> 1.01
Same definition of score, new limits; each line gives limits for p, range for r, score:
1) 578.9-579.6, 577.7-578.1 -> 322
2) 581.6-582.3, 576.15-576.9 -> 307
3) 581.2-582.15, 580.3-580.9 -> 313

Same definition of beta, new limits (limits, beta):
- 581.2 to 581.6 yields -31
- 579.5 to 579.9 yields 18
